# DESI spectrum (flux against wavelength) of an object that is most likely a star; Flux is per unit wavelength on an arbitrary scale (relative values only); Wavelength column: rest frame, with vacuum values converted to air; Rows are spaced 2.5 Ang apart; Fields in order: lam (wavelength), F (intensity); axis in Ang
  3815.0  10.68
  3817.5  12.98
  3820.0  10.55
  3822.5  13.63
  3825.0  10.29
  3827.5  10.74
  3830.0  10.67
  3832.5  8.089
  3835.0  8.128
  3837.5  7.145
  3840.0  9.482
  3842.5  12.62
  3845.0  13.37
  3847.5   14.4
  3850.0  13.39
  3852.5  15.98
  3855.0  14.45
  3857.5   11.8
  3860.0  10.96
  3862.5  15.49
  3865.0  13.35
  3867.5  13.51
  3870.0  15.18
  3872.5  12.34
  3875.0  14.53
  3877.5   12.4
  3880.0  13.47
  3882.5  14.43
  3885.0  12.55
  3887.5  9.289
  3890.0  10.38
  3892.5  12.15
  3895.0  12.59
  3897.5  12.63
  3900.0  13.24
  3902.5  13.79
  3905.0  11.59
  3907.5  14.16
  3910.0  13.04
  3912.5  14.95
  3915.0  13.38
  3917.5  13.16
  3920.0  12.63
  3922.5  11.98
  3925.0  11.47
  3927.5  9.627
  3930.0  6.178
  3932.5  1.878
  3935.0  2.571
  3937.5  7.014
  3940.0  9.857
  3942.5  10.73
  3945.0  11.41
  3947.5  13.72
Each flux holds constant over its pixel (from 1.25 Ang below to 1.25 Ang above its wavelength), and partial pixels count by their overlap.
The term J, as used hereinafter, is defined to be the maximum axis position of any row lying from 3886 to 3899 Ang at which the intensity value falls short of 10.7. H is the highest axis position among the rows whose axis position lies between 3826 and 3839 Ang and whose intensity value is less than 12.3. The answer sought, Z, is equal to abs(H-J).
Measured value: 52.5 Ang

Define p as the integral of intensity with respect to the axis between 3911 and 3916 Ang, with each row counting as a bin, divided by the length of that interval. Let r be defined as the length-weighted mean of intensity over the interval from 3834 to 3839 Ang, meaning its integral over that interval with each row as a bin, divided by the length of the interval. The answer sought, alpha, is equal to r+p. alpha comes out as 21.9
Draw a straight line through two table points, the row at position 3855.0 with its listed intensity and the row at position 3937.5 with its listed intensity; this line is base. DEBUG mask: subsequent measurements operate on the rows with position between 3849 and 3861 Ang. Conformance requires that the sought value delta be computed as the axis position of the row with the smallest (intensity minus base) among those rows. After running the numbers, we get 3860.0 Ang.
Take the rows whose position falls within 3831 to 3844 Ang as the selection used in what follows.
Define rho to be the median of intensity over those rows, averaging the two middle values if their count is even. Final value 8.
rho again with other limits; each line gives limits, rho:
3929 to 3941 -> 6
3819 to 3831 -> 11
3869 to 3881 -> 13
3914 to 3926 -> 13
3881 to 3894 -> 12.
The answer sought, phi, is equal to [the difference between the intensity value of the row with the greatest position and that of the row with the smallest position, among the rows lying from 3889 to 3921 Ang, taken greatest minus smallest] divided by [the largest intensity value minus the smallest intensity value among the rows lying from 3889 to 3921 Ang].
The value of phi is 0.5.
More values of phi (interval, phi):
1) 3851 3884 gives -0.3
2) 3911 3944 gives -0.3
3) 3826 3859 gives 0.1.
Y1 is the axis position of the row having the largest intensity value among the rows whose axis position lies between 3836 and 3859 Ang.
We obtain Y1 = 3852.5 Ang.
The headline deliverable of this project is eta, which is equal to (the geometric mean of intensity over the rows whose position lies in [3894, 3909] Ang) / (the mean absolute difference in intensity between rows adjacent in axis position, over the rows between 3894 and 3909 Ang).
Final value 10.9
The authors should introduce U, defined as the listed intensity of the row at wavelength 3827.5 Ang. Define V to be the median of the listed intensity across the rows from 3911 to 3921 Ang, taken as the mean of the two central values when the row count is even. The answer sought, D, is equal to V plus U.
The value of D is 24.0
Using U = 10.74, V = 13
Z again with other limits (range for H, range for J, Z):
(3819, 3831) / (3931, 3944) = 110.0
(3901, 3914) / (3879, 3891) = 15.0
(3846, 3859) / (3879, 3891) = 32.5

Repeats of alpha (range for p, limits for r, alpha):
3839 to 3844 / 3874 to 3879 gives 24.7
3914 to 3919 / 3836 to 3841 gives 21.5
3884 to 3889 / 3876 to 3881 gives 23.8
